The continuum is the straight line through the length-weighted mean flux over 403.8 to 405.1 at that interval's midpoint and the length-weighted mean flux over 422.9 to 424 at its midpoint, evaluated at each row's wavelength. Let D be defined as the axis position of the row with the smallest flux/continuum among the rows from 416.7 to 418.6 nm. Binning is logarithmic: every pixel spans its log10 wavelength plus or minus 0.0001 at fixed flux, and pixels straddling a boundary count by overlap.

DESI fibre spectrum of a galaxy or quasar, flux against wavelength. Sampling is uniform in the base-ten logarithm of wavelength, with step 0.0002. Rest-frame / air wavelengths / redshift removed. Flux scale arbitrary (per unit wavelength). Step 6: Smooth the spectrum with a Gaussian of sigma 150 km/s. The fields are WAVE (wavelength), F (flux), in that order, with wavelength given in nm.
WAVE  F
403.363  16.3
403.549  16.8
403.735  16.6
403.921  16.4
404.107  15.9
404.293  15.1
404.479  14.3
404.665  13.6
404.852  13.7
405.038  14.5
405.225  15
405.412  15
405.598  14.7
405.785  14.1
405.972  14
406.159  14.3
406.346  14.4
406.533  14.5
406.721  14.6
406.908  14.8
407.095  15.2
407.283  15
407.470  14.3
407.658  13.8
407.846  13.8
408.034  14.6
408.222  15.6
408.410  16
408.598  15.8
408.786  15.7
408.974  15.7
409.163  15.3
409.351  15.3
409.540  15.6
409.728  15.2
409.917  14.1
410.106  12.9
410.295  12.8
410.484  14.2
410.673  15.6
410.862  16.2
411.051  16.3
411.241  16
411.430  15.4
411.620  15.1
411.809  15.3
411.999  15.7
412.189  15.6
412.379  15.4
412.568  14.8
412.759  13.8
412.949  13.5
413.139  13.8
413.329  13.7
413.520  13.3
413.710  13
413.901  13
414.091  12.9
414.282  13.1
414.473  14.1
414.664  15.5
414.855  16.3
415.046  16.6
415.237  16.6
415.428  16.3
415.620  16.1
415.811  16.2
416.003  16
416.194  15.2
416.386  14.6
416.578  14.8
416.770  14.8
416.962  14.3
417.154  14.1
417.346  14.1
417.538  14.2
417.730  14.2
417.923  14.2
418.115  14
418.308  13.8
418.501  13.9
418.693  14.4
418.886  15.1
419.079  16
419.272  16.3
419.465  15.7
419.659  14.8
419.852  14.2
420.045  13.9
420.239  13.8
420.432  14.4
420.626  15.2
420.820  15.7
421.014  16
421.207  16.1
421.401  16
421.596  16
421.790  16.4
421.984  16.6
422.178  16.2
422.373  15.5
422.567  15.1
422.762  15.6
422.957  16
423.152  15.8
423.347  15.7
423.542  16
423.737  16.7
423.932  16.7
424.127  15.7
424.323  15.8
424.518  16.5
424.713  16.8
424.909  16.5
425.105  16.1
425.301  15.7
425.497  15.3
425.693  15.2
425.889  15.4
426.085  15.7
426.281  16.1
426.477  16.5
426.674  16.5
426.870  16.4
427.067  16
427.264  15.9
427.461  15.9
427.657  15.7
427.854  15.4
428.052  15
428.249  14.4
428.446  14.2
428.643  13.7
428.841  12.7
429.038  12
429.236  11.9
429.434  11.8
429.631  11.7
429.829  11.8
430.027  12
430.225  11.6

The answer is 418.308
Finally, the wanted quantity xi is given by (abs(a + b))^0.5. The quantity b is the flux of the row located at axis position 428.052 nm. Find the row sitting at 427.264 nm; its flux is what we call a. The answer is 5.56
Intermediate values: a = 15.9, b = 15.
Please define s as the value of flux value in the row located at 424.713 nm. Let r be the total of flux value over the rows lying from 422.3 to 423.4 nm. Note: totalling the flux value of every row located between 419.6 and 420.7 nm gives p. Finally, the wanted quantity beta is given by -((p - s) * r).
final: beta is -6512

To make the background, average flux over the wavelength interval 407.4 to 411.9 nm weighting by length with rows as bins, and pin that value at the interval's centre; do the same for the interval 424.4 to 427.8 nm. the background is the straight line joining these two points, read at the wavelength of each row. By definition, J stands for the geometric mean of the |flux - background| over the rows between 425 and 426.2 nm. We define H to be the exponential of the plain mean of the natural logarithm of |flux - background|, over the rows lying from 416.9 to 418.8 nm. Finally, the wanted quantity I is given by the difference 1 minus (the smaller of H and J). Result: 0.61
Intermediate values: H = 1.4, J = 0.39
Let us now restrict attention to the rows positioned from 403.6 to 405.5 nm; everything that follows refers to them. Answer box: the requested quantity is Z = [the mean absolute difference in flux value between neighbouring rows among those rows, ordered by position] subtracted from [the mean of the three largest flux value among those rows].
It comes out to 15.8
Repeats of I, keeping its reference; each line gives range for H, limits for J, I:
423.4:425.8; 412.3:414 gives 0.61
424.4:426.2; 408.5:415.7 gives 0.53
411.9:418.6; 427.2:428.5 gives 0.38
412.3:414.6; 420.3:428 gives 0.70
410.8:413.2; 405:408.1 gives 0.67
